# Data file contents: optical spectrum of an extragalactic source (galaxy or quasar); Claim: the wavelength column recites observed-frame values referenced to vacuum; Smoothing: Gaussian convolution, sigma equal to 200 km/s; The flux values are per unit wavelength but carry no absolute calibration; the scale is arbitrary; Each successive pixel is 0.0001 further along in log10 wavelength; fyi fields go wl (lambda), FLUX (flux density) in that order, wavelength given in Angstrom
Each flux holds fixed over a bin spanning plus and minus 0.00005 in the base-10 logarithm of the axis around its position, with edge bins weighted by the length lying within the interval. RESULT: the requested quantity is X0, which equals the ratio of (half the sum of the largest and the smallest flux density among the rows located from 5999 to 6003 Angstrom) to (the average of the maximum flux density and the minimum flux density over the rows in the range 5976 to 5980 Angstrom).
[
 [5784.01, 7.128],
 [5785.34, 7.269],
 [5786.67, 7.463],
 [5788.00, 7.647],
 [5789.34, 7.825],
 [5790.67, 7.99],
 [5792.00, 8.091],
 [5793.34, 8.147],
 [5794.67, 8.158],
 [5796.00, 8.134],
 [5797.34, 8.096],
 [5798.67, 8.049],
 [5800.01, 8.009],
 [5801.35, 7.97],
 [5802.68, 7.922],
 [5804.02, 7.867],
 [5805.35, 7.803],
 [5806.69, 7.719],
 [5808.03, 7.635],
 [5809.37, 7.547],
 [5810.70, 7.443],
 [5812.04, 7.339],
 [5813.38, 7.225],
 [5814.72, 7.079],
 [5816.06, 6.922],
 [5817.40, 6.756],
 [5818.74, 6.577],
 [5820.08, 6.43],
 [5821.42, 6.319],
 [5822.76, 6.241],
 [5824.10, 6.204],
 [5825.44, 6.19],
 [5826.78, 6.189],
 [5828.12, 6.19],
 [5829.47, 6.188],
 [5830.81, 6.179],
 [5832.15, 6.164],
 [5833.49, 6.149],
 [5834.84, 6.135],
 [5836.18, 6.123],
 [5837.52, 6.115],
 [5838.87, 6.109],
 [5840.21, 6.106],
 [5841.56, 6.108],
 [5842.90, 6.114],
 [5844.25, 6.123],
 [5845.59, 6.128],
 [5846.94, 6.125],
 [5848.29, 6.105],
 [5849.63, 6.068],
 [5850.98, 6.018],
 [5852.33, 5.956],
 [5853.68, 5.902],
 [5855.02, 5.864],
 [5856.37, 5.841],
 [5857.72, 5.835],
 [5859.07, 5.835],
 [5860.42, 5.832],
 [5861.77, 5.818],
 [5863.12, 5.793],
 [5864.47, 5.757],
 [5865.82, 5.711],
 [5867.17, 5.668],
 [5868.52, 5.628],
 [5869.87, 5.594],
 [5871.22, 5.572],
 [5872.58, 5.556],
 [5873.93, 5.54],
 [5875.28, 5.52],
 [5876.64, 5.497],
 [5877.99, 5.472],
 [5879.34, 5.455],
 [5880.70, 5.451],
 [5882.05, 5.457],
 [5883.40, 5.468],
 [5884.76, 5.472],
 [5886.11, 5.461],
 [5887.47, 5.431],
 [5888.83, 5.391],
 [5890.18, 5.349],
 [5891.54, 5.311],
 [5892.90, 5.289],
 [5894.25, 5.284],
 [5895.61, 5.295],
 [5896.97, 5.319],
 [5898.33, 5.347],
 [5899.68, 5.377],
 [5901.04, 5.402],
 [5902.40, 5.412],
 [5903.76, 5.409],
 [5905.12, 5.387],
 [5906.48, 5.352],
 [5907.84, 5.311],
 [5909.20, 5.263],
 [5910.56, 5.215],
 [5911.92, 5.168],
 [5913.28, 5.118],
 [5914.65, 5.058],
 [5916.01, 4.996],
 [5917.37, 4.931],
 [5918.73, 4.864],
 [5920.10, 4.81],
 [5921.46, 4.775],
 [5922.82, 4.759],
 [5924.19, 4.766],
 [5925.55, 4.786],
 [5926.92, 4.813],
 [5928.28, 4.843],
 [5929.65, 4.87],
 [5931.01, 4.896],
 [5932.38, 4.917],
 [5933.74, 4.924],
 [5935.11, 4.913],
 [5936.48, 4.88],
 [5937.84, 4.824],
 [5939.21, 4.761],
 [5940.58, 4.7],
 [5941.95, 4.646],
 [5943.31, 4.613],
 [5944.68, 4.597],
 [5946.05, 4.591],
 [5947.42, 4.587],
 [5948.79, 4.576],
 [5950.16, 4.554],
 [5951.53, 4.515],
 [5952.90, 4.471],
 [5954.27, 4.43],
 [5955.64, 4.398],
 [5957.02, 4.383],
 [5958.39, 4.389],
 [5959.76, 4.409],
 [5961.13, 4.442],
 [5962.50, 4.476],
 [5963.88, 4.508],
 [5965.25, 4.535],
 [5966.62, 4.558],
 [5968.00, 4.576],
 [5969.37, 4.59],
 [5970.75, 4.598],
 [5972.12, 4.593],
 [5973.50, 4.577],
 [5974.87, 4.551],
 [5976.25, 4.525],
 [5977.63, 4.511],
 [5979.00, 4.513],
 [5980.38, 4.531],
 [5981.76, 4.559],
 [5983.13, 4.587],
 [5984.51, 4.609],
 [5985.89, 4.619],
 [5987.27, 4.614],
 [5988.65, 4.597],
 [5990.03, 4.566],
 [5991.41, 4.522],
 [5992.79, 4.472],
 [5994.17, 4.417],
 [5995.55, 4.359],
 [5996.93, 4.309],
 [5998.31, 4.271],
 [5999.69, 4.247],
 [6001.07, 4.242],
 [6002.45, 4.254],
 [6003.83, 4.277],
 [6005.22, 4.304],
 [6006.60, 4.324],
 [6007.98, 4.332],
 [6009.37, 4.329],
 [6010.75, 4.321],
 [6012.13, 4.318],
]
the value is 0.9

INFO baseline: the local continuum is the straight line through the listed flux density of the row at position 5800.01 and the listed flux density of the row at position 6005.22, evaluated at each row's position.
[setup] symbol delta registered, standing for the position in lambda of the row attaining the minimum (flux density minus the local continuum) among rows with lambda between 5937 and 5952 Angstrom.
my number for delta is 5943.31 Angstrom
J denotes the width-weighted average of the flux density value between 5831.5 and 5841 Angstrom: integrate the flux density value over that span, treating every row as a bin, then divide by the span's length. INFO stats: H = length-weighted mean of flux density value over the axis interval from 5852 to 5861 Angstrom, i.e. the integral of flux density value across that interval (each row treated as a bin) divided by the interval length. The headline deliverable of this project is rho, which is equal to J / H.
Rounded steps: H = 5.9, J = 6.1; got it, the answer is 1.04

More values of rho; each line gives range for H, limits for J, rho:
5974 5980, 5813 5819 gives 1.53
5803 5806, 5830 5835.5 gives 0.78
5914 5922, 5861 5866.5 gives 1.18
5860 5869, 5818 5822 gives 1.12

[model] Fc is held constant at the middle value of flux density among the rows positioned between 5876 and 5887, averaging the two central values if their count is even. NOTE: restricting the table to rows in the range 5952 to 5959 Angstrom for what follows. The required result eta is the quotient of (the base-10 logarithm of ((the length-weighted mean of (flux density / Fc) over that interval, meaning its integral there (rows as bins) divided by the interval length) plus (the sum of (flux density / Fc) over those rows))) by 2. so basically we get 0.343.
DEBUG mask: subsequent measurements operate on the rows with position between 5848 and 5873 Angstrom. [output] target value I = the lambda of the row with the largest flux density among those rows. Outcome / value 5848.29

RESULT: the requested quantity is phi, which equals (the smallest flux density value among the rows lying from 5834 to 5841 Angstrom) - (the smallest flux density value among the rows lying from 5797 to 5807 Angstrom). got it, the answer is -1.6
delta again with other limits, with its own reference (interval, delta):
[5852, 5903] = 5869.87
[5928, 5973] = 5928.28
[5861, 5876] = 5869.87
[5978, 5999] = 5979.00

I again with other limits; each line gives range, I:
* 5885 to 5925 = 5886.11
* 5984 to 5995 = 5985.89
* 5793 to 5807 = 5794.67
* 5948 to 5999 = 5985.89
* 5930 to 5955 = 5933.74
